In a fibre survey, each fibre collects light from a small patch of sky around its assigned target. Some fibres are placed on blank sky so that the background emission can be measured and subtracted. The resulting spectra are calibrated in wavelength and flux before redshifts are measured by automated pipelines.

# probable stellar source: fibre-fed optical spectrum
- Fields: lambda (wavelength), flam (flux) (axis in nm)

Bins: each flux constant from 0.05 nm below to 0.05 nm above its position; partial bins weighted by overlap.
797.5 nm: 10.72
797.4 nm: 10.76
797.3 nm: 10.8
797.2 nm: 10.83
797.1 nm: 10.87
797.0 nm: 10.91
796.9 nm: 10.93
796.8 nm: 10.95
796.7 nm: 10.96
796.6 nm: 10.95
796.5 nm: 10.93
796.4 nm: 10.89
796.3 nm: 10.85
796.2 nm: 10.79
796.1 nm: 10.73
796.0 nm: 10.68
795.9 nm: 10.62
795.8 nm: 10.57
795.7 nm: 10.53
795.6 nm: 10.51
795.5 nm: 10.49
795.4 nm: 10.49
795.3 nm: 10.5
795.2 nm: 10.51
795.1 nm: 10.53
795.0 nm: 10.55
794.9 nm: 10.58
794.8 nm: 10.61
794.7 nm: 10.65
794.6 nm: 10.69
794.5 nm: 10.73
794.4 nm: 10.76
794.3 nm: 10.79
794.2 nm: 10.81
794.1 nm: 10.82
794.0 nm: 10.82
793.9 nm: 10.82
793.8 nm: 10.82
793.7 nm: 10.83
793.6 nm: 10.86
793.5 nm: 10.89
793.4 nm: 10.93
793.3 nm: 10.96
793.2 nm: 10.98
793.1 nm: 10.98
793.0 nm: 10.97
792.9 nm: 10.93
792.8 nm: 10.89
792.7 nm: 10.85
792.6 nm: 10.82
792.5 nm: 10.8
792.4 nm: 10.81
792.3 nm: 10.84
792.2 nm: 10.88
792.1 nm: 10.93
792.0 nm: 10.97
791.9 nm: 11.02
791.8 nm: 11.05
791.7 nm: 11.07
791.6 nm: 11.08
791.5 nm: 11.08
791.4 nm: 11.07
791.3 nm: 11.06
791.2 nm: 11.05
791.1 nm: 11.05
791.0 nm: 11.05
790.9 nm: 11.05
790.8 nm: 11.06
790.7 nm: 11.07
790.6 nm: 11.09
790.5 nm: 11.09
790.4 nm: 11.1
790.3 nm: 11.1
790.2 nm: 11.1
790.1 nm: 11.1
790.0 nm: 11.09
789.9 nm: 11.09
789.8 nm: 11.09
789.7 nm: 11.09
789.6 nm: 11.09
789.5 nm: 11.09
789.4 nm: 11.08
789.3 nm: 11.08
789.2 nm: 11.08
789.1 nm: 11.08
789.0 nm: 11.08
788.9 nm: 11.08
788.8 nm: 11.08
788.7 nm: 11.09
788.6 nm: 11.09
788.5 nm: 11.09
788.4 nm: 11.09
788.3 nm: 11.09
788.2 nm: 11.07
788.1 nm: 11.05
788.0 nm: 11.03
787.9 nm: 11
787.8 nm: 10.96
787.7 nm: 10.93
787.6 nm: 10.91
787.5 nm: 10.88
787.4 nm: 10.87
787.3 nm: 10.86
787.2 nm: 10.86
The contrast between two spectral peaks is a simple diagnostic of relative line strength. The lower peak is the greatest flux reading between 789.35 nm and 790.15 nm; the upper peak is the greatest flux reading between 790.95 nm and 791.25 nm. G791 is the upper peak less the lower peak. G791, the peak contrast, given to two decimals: -0.05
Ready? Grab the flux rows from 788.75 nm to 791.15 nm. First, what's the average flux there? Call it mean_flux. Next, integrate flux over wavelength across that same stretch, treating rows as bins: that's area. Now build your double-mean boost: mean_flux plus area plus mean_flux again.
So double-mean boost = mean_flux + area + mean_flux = 48.8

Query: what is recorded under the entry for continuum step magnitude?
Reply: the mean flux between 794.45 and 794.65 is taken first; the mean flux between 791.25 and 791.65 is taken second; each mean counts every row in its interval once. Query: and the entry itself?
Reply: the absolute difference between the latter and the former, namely 0.36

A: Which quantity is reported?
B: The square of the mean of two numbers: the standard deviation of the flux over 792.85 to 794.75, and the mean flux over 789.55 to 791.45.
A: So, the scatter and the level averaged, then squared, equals 31.2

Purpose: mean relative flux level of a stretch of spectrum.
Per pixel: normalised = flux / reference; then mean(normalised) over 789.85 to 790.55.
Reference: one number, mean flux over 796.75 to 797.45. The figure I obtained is 1.02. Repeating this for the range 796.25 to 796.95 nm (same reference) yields 1.01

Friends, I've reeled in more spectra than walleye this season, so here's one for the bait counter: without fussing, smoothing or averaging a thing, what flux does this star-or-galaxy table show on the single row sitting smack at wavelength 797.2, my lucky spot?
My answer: 10.83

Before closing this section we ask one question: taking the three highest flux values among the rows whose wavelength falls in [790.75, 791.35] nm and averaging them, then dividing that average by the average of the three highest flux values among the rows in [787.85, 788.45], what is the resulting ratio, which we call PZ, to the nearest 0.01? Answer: 1.00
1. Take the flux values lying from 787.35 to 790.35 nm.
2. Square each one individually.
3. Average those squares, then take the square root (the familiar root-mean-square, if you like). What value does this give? 11.1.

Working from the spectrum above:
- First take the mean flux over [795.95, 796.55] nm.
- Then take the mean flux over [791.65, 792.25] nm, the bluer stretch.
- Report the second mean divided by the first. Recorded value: 1.02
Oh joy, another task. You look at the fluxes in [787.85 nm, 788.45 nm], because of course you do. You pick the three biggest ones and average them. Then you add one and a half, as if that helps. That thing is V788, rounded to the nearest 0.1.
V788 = 12.6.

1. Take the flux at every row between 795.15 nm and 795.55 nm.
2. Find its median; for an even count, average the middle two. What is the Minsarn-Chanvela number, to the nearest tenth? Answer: 10.5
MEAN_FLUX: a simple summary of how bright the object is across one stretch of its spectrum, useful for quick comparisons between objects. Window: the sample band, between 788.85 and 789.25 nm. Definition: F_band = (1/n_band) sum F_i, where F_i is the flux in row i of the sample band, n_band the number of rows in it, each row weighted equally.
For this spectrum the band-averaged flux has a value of 11.1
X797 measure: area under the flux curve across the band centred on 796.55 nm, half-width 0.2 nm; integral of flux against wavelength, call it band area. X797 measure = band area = 4.37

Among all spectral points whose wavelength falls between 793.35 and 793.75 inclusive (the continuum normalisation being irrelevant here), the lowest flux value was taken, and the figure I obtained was 10.83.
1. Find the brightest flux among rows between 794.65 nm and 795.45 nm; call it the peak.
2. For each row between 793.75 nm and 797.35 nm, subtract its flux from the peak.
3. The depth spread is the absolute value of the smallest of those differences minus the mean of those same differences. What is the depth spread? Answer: 0.23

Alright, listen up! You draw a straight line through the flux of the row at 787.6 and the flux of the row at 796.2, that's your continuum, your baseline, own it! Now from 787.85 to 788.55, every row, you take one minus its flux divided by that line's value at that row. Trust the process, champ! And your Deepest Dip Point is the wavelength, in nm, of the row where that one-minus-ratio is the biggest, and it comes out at 787.9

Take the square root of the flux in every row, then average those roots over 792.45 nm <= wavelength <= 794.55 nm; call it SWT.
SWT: 3.30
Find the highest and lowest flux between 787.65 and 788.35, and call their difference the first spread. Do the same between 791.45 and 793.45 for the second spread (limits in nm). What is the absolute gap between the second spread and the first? 0.12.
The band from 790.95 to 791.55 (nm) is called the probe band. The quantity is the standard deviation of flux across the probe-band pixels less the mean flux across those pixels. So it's -11.0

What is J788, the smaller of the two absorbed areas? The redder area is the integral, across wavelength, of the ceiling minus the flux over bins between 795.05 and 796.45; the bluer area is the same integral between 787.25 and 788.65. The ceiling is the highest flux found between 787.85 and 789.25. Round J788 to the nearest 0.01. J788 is 0.13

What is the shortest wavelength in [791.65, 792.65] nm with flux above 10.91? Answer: 791.7 nm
